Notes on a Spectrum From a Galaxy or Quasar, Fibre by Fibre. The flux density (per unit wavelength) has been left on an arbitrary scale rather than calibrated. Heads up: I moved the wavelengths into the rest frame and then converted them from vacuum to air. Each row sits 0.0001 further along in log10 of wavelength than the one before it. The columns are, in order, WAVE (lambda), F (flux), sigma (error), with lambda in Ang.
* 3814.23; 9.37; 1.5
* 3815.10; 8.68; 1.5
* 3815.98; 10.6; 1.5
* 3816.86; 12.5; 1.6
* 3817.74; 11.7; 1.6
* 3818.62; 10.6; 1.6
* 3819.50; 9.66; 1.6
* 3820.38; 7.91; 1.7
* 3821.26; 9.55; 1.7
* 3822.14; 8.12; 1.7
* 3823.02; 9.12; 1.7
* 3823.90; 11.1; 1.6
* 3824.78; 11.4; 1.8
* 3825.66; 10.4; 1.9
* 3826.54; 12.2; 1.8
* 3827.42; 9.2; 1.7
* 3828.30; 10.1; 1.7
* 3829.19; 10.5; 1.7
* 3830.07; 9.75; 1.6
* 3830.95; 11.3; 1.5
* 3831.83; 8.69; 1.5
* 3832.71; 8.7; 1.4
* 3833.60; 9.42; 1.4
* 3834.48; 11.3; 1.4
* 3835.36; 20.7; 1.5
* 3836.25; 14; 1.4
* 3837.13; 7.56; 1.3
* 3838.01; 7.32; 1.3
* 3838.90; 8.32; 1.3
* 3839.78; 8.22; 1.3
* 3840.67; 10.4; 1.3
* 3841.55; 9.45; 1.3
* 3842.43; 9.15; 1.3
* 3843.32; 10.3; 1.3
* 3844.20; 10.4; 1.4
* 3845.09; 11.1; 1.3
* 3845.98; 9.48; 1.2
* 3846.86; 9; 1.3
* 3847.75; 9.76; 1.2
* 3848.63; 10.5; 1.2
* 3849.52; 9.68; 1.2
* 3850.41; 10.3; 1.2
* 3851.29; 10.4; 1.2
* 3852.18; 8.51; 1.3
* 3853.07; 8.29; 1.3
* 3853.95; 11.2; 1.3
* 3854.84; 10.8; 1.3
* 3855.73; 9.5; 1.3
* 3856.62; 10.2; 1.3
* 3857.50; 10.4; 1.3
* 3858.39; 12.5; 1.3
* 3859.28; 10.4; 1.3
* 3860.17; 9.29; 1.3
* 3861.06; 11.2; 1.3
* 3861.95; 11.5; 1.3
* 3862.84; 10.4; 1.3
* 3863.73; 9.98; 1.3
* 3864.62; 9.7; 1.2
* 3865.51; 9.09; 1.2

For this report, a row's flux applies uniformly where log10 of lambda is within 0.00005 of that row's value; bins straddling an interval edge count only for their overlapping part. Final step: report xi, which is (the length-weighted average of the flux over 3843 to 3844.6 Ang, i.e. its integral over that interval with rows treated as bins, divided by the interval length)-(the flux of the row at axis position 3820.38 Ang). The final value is 2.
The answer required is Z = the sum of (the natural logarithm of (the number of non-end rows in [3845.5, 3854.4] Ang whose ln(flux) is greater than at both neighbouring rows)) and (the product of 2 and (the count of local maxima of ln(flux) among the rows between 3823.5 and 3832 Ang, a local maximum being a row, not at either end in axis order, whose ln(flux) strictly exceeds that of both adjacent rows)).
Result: 8.7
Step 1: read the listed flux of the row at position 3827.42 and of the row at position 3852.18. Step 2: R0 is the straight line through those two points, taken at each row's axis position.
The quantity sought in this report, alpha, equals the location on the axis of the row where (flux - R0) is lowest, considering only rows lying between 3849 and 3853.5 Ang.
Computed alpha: 3853.07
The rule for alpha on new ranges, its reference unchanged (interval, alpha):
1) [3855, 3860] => 3855.73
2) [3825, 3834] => 3831.83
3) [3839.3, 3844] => 3839.78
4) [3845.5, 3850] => 3846.86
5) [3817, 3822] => 3820.38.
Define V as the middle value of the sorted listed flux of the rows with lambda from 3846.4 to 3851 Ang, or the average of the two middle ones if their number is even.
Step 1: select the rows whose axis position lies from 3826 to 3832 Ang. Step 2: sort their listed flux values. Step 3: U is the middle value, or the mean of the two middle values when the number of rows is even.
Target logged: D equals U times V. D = 99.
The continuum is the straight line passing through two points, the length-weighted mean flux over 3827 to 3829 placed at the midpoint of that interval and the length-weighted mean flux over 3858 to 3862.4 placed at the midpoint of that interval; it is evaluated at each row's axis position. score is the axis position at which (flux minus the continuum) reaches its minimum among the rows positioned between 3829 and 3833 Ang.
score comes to 3832.71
